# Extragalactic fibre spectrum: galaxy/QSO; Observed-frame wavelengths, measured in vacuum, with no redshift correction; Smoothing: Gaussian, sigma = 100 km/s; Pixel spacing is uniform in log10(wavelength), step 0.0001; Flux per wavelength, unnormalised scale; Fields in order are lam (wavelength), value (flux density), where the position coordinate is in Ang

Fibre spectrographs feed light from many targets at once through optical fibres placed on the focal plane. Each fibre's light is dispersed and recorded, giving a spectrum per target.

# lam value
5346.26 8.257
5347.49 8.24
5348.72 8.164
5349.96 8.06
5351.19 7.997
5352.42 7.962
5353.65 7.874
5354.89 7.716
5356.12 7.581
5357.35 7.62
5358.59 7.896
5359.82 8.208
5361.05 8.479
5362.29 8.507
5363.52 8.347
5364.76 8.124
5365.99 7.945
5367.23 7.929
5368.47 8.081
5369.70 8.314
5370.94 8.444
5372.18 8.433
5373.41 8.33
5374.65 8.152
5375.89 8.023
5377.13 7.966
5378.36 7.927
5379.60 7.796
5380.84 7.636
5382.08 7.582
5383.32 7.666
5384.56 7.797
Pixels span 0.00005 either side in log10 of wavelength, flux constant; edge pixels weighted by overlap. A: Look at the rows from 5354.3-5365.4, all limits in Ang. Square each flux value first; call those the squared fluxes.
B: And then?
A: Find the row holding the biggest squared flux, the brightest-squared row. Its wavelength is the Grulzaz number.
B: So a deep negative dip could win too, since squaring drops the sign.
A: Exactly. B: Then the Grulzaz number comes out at 5362.29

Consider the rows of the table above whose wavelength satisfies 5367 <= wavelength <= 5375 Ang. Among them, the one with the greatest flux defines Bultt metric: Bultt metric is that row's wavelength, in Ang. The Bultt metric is 5370.94 Ang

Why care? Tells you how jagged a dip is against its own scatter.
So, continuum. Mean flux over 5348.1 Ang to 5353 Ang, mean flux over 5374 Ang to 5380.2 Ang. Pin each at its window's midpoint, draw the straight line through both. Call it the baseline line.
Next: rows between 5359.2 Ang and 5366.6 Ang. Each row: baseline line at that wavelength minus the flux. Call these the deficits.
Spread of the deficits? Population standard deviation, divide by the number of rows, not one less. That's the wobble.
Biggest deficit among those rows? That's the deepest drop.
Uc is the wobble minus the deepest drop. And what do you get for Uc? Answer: 0.1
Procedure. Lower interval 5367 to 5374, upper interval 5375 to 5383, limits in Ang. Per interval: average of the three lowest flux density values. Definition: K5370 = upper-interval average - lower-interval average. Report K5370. -0.4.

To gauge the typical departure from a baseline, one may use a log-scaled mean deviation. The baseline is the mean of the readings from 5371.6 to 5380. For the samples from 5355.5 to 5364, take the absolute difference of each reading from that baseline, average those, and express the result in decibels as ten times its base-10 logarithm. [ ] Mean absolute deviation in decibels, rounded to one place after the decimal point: -4.7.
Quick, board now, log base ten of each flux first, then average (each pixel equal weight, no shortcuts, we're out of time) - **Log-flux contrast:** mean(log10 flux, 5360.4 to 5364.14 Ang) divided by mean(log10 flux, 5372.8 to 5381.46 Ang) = 1.03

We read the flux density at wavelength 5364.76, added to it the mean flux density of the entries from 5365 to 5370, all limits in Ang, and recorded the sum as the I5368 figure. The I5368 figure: 16.19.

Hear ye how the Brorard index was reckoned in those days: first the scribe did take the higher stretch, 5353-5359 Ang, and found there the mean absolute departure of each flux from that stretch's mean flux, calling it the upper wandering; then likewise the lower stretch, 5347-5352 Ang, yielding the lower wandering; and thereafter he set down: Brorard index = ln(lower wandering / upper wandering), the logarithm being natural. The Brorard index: -0.3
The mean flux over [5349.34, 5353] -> 8.0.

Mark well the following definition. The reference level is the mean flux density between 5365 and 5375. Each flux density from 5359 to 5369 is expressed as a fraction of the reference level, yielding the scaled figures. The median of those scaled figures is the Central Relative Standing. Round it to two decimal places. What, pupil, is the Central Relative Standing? 1.00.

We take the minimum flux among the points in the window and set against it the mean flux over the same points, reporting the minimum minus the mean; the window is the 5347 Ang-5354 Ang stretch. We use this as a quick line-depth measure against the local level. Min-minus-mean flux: -0.18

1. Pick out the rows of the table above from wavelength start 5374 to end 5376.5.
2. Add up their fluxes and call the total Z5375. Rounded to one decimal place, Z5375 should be 16.2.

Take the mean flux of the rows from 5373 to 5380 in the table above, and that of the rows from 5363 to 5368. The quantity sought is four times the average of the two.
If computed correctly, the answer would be 32.2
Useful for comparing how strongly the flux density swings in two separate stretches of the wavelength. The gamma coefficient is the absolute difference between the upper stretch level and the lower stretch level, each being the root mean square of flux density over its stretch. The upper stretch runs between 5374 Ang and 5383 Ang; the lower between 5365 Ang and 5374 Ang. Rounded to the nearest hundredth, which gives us 0.34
